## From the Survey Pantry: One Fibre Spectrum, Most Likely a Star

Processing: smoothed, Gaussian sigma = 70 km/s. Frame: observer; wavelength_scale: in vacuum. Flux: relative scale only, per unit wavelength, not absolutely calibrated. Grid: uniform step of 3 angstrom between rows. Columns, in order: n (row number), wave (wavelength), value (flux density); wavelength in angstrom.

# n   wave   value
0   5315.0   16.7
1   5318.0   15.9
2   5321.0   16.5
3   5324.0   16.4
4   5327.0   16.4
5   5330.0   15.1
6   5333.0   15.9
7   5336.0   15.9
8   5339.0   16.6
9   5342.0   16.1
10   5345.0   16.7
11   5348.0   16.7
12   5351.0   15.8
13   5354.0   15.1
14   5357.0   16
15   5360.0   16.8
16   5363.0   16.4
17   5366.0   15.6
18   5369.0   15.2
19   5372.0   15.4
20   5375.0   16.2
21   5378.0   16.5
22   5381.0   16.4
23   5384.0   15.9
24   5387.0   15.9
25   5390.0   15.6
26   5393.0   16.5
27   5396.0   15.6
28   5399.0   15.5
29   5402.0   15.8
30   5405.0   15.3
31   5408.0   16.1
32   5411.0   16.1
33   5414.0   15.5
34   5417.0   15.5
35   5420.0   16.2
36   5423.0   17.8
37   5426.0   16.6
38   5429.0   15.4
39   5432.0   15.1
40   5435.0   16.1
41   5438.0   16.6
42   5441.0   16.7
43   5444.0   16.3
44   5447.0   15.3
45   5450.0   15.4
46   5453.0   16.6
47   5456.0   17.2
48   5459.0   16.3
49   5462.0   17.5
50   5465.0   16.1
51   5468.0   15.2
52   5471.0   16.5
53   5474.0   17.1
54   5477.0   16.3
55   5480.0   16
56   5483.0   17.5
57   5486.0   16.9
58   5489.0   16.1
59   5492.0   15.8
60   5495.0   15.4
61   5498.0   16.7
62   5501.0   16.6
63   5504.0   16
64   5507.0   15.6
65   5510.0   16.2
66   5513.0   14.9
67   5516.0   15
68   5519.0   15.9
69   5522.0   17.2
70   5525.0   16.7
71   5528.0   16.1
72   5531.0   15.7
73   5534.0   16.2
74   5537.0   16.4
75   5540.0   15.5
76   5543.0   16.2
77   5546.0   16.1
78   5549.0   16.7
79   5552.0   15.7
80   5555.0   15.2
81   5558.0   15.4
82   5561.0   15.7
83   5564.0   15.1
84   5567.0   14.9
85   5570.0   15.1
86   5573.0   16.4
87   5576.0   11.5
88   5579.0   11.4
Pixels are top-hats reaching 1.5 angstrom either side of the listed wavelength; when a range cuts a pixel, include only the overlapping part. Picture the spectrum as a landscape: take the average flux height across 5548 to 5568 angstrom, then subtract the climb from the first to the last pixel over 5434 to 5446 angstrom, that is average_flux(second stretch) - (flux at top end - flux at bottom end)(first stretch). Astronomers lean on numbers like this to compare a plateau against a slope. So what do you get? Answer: 15.3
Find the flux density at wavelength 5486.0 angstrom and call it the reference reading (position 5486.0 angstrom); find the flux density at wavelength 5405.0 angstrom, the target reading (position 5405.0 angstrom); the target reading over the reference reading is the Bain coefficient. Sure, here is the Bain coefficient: 0.91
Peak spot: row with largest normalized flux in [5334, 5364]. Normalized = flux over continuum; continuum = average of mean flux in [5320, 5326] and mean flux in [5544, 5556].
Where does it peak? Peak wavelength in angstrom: 5360.0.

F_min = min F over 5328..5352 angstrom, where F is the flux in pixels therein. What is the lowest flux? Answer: 15.1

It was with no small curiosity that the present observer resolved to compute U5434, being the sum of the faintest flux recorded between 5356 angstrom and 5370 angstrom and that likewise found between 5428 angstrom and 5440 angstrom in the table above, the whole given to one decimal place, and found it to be 30.3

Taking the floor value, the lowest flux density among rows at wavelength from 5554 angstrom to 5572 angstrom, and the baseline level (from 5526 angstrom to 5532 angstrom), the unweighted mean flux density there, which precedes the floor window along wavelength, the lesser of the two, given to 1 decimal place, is 14.9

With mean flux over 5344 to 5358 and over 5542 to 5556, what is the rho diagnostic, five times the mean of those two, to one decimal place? 80.1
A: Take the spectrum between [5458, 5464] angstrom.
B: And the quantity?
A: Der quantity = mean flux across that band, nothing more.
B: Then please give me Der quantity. 16.9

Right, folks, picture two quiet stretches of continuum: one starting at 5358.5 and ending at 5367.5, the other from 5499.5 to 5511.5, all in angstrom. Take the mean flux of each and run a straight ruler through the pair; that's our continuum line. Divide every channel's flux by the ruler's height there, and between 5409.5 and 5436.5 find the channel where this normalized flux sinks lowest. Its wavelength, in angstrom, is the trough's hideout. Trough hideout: 5432.0 angstrom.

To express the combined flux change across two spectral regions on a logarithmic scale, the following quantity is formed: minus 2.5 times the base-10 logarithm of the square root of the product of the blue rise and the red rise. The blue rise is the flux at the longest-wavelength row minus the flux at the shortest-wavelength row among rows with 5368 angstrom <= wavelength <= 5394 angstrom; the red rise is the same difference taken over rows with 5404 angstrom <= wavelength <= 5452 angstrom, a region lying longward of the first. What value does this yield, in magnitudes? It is 1.1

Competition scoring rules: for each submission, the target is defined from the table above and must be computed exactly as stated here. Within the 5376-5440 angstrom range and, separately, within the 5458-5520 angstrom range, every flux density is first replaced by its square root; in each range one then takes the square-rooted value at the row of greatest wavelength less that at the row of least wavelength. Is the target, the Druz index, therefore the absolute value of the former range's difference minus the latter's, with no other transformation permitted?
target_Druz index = 0.062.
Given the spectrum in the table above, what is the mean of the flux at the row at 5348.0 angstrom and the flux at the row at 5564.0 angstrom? 15.9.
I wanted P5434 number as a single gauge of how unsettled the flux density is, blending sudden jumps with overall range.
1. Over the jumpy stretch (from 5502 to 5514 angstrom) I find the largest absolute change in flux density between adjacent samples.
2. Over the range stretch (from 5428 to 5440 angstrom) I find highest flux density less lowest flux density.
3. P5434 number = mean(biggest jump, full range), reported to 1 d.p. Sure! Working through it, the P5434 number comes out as 1.4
